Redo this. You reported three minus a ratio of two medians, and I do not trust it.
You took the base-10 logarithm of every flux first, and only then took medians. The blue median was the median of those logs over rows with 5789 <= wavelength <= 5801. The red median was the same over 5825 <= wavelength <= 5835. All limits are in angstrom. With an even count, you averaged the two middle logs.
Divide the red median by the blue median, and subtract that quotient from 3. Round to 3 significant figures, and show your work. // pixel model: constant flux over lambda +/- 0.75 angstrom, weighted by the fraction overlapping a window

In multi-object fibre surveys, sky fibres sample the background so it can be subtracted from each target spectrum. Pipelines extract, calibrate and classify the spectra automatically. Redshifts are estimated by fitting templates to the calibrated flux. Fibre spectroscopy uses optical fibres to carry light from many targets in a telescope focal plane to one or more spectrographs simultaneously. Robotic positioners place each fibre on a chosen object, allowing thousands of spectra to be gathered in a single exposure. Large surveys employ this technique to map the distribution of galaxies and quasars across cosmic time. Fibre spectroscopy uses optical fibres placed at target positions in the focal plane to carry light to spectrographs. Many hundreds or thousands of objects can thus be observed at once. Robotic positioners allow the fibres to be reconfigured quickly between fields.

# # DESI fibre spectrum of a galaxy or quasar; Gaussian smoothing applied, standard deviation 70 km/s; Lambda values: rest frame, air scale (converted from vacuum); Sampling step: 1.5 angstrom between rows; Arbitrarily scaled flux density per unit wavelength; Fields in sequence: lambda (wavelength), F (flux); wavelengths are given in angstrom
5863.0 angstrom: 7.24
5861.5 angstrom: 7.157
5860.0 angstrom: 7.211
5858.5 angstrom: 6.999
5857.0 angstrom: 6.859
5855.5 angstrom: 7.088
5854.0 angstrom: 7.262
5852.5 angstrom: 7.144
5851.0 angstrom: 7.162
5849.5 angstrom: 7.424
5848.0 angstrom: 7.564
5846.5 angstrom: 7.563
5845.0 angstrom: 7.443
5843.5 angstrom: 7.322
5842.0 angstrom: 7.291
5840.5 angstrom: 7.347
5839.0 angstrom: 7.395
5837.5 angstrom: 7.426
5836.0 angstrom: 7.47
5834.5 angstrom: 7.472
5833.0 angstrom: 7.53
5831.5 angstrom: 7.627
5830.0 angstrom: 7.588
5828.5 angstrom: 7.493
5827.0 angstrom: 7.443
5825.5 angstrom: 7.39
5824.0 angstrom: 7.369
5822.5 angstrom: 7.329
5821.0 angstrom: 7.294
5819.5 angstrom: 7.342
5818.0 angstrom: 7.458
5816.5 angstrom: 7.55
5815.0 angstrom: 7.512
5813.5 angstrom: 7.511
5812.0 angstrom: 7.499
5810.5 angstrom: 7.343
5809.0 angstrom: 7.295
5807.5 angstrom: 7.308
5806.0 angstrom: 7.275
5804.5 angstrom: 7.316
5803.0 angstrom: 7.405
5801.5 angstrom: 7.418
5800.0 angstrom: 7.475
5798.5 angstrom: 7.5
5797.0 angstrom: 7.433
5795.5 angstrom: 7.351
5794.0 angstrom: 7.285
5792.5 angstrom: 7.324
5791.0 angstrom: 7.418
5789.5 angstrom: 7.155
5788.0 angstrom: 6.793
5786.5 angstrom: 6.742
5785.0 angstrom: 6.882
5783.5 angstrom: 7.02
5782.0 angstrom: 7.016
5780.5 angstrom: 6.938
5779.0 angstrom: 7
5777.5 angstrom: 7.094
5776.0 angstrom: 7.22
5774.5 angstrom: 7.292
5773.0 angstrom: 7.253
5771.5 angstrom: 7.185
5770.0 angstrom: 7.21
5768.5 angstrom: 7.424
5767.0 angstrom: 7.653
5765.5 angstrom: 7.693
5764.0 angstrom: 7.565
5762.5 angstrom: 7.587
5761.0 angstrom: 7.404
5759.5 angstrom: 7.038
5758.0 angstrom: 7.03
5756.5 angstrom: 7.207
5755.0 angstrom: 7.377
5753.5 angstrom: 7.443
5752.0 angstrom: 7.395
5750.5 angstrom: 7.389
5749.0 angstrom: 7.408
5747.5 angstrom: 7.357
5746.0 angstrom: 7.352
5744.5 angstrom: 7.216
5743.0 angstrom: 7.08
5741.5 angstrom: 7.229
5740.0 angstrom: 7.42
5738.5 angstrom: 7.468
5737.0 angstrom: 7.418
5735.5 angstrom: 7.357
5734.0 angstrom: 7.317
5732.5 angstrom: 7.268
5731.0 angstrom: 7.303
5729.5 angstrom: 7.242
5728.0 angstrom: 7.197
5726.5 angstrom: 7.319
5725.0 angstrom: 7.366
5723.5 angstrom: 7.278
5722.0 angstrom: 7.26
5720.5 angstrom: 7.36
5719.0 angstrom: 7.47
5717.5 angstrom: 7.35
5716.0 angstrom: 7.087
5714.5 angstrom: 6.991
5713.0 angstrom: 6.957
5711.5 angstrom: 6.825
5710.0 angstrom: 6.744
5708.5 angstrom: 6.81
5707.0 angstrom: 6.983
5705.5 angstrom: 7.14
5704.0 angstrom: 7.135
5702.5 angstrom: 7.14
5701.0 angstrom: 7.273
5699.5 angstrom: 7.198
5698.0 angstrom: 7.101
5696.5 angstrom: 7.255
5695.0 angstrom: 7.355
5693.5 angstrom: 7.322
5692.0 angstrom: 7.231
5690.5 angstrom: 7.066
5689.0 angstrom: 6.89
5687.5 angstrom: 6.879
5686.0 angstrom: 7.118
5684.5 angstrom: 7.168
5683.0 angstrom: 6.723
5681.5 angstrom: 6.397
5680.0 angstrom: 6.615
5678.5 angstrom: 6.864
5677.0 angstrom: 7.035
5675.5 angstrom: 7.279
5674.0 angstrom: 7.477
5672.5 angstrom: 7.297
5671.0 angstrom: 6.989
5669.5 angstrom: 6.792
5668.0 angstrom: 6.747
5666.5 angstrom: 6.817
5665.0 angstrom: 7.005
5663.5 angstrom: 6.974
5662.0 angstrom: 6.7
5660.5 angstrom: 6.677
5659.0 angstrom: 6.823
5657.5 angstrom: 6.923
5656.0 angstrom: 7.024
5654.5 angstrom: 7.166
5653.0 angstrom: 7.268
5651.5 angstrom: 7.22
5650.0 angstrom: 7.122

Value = 1.99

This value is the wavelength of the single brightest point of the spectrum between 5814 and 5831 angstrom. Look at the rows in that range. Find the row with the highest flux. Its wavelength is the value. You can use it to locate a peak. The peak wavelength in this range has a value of 5830.0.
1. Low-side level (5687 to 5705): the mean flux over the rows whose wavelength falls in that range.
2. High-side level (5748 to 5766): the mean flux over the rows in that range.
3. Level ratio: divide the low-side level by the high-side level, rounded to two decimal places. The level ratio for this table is 0.97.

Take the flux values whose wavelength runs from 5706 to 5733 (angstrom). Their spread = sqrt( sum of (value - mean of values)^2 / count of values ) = 0.21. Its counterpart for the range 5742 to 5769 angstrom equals 0.19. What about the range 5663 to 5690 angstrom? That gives 0.25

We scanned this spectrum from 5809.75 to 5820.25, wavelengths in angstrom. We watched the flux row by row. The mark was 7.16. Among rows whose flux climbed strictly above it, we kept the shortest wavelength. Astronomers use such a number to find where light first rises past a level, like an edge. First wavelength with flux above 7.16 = 5810.5 angstrom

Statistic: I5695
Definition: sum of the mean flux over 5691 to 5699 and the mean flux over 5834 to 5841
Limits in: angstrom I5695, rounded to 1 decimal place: 14.7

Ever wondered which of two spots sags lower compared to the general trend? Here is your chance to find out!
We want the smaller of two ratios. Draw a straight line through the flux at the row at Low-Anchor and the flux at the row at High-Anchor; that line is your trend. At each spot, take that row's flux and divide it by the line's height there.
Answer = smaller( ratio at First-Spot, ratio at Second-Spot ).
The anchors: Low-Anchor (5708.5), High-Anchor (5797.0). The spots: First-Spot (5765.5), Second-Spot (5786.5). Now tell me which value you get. 0.916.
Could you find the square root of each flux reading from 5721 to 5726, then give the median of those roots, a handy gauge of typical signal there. 2.70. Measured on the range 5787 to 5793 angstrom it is 2.69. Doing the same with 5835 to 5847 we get 2.72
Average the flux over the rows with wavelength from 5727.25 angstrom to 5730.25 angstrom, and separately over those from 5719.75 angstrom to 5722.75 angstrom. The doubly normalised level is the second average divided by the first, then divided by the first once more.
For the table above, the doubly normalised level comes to 0.140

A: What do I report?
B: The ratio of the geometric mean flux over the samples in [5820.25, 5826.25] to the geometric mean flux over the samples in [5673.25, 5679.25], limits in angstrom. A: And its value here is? 1.03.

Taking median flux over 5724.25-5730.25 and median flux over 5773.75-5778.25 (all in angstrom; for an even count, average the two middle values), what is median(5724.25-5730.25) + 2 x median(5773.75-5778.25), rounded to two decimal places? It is 21.72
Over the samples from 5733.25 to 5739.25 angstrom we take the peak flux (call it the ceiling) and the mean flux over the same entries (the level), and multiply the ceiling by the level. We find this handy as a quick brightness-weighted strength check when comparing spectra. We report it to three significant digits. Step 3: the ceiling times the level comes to 55.2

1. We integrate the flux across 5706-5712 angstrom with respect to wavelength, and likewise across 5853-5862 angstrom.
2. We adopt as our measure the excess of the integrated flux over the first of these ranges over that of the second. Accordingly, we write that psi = -23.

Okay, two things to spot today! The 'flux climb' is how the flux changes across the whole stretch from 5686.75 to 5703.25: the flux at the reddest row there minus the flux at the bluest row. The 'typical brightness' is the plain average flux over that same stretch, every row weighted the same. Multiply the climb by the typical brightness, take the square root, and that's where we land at 1.4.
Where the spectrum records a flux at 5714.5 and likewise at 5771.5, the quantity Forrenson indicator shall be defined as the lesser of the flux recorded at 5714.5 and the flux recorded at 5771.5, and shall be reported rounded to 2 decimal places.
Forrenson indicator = 6.99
